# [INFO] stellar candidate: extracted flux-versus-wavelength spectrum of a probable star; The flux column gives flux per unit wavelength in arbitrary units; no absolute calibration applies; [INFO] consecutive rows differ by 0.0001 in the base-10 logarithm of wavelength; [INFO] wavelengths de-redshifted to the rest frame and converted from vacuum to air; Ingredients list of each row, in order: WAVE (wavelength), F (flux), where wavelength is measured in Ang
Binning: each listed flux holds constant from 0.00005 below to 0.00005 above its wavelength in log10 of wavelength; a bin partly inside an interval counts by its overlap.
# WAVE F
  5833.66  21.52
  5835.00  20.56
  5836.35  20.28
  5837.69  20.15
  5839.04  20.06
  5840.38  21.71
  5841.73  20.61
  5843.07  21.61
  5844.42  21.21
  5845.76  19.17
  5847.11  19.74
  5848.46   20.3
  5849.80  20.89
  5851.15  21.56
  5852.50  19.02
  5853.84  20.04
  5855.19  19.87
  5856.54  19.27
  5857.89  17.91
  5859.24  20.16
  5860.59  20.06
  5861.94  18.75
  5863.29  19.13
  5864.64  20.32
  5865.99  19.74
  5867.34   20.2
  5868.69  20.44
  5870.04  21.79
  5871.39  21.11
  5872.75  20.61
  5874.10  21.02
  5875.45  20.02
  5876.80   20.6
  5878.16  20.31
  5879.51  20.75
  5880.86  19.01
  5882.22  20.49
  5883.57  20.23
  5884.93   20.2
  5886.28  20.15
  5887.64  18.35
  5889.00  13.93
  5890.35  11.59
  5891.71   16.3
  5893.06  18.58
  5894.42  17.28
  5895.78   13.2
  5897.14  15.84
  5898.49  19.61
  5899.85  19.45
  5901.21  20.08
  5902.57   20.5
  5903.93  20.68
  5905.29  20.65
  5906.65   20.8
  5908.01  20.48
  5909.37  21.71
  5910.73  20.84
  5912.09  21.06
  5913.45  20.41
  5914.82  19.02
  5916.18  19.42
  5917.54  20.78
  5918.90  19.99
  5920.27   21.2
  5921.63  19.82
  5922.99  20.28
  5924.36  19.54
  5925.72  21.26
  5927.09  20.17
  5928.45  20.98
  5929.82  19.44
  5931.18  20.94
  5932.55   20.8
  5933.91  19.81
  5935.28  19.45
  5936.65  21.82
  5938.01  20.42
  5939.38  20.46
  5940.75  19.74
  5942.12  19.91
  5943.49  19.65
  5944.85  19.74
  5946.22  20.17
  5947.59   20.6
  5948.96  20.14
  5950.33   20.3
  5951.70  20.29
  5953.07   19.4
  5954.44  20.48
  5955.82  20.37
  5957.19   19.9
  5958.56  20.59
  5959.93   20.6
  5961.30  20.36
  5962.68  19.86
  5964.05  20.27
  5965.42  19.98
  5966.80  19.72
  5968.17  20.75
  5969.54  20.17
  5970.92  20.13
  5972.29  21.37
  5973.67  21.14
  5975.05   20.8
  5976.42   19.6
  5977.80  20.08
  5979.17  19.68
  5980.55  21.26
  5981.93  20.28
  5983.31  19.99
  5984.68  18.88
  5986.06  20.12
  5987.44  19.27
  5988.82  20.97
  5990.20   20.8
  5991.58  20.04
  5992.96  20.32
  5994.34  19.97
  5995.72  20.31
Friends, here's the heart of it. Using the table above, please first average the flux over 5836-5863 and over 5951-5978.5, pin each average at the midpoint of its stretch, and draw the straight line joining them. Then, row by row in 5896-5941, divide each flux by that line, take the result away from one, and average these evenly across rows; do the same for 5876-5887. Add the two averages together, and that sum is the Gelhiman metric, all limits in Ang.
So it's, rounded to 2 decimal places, 0.00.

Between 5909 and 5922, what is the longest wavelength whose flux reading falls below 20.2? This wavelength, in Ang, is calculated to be 5921.63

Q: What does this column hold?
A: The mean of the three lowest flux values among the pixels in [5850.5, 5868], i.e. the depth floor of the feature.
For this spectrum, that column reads 18.6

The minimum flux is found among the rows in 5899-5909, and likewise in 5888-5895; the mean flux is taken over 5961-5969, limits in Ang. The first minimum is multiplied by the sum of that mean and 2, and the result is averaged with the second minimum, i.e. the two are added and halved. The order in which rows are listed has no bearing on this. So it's 221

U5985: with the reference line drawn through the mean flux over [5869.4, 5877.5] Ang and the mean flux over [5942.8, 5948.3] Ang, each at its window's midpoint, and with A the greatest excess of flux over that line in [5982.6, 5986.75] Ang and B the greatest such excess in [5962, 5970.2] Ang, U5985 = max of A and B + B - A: 1.4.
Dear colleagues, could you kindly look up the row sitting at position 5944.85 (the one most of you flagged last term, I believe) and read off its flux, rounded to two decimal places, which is 19.74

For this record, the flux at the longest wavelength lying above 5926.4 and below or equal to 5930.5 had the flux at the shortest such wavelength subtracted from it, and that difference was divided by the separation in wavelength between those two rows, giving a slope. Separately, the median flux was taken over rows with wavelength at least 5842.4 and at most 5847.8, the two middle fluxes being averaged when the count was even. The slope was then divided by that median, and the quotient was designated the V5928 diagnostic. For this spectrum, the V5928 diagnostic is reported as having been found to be -0.013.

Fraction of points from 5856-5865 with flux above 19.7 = 0.43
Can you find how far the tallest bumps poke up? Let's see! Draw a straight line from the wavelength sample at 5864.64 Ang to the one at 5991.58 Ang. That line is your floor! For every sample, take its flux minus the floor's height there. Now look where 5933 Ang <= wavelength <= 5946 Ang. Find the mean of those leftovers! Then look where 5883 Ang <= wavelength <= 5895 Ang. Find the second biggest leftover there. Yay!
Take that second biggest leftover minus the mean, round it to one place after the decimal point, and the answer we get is 0.0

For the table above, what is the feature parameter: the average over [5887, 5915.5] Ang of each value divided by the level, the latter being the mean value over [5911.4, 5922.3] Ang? 0.92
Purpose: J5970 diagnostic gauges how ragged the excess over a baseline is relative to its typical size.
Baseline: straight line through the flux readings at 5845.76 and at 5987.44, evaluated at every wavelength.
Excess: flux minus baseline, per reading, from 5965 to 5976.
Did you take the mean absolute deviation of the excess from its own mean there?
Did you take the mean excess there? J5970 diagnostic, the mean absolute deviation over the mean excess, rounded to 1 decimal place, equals 0.4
